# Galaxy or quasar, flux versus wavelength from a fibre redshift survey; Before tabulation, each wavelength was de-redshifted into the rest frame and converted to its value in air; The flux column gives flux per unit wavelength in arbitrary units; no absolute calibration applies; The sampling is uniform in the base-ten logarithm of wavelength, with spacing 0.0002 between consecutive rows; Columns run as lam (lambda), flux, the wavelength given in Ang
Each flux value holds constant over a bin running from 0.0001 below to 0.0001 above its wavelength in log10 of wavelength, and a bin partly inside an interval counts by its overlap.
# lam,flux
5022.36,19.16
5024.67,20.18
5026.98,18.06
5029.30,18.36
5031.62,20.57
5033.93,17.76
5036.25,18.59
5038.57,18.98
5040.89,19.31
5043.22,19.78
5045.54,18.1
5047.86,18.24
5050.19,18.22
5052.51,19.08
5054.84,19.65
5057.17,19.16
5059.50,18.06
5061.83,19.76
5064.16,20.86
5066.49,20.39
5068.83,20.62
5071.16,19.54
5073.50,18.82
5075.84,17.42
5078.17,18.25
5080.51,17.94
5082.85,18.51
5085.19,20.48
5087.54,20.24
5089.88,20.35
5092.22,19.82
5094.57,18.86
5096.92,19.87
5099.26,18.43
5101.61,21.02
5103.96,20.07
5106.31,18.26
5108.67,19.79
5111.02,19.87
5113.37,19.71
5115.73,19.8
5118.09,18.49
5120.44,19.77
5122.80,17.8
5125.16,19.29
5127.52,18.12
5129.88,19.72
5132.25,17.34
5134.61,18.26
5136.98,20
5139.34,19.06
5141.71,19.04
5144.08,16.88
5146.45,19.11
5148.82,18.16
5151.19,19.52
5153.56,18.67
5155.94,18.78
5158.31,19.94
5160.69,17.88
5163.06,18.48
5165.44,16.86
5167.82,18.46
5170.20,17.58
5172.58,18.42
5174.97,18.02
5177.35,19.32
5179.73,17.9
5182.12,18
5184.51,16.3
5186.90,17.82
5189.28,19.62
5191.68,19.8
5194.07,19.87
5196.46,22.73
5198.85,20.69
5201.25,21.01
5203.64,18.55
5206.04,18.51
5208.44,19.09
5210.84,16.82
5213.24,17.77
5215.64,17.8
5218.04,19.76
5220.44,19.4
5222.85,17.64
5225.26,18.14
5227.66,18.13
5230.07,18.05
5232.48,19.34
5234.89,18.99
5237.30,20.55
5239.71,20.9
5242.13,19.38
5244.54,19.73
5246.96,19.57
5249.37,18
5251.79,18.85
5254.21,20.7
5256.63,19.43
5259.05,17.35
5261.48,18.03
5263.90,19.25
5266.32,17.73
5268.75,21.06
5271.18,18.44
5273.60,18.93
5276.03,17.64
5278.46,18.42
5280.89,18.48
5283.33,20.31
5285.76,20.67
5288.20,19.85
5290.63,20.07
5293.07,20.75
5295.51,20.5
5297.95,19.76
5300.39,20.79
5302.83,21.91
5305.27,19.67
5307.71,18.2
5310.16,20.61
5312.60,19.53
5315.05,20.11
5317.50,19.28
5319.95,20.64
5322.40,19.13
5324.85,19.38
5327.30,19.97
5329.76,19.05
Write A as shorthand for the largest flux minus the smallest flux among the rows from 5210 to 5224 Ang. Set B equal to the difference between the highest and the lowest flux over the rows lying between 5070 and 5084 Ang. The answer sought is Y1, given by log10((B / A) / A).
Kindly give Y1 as -0.61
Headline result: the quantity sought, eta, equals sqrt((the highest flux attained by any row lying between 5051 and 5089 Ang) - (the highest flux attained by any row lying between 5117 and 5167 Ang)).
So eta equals 0.93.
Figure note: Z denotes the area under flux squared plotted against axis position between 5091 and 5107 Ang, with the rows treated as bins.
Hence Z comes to 6109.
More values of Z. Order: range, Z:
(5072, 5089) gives 6059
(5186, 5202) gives 6588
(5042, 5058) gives 5712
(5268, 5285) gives 6177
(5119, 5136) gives 5913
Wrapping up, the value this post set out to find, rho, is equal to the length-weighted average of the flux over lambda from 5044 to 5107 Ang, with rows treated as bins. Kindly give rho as 19.3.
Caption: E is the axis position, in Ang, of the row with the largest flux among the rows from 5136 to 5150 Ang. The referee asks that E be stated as 5136.98 Ang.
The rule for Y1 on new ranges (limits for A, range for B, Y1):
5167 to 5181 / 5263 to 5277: 0.05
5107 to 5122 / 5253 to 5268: 0.25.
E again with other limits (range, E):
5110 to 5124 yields 5111.02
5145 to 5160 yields 5158.31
